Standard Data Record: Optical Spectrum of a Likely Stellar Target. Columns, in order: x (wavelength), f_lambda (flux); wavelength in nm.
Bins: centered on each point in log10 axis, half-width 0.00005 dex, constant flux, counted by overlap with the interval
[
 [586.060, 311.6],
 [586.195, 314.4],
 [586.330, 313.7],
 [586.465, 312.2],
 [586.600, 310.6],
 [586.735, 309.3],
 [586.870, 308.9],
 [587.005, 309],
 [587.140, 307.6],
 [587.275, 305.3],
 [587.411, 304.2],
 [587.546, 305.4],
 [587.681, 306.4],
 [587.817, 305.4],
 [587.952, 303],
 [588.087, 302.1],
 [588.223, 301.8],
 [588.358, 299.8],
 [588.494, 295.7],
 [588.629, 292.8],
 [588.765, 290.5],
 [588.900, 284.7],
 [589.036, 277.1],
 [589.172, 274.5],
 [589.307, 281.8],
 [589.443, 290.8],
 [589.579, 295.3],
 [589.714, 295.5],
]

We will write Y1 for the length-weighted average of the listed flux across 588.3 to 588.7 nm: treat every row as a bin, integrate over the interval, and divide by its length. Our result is 296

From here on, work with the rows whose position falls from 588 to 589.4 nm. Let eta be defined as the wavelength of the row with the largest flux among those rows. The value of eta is 588.087 nm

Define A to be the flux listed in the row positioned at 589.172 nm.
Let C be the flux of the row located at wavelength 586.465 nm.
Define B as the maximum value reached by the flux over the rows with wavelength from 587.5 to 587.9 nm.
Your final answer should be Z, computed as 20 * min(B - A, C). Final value 638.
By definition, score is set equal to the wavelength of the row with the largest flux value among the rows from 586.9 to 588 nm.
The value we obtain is 587.005 nm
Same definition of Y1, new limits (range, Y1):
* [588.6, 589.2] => 284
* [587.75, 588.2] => 303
